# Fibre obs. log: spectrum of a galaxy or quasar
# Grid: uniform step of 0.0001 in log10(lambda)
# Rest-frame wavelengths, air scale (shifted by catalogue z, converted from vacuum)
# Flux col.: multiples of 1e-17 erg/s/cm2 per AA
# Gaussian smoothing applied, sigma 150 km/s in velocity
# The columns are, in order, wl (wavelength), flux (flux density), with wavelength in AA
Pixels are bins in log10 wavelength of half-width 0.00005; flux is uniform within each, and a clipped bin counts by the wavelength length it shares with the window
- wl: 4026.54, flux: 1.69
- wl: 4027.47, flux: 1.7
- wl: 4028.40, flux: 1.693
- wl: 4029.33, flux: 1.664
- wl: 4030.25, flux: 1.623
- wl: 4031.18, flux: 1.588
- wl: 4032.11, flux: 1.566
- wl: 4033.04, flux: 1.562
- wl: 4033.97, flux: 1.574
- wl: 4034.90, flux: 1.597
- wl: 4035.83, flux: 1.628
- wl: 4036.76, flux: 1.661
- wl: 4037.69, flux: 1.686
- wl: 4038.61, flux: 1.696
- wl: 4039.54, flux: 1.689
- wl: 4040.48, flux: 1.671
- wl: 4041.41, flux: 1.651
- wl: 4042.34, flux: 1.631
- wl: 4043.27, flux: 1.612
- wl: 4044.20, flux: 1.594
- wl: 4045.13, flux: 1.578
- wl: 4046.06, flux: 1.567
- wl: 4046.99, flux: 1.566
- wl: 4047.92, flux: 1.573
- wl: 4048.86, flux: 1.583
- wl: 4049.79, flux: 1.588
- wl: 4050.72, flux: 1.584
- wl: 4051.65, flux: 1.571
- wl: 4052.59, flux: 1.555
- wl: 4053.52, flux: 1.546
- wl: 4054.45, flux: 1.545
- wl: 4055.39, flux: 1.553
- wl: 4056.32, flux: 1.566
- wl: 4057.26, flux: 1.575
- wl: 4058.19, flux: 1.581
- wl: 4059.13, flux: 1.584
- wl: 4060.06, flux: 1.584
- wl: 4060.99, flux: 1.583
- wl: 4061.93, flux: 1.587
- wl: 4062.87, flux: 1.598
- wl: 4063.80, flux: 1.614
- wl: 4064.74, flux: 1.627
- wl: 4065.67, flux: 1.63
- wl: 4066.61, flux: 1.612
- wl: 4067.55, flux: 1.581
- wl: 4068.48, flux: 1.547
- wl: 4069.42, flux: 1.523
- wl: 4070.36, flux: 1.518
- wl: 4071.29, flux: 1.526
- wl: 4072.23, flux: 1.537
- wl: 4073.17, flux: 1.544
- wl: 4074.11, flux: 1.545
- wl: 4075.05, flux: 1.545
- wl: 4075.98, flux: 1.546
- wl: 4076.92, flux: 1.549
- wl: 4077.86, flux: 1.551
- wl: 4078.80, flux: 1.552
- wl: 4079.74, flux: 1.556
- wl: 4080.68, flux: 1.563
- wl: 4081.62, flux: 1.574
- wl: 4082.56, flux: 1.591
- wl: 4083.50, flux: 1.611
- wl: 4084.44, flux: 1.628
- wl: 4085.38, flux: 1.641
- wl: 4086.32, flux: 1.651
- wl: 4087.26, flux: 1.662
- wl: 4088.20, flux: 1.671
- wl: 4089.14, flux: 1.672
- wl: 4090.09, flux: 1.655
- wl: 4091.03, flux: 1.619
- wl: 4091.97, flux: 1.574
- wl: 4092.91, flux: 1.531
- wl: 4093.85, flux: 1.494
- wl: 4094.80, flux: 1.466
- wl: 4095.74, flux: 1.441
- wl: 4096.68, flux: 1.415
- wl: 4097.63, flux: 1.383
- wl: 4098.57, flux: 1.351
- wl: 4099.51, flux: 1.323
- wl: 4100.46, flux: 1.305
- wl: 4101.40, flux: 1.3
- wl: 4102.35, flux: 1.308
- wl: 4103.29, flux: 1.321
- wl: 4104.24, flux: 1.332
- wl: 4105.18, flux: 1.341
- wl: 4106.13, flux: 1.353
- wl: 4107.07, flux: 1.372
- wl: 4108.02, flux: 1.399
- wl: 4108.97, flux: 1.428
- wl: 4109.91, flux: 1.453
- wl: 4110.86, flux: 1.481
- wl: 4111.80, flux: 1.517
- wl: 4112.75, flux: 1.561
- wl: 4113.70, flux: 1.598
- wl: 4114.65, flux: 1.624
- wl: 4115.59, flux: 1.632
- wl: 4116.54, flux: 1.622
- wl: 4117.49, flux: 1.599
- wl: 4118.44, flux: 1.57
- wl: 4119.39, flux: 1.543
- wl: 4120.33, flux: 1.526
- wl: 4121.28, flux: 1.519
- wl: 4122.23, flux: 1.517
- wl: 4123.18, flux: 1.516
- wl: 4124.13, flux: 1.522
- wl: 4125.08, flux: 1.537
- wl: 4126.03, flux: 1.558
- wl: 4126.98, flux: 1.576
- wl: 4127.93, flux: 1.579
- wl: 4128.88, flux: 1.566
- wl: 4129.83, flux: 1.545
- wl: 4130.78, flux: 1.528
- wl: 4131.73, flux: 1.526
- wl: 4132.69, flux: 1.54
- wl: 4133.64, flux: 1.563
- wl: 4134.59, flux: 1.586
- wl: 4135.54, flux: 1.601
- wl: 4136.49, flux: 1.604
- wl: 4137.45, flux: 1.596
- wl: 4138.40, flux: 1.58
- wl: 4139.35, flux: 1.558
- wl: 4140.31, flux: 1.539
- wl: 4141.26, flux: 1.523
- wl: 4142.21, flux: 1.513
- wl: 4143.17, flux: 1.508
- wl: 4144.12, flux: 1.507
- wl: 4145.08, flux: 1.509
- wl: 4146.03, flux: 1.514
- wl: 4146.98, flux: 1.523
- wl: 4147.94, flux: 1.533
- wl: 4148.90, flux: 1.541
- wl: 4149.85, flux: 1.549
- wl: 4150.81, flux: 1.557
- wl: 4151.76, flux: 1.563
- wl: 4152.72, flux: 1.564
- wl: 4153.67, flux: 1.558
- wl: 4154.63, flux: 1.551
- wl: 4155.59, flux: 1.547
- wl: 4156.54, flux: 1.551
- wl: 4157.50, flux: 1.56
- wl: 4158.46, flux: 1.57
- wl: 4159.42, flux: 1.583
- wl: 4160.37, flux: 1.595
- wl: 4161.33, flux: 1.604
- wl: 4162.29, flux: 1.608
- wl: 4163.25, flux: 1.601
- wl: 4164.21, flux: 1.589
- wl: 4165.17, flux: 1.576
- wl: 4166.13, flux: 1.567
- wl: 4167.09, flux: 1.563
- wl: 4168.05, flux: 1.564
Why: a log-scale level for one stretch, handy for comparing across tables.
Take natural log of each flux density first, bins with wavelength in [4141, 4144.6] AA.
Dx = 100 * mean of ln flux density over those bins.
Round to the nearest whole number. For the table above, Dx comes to 41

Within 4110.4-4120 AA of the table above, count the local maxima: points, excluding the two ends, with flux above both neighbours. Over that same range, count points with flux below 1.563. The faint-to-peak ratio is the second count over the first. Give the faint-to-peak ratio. 4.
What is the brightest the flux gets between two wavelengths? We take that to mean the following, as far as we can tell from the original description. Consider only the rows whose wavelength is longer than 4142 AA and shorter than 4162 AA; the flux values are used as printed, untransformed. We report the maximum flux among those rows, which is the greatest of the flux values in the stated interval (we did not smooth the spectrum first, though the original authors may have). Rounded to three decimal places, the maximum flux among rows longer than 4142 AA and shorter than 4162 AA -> 1.604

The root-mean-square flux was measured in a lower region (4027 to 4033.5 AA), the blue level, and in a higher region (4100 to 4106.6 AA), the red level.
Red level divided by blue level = 0.81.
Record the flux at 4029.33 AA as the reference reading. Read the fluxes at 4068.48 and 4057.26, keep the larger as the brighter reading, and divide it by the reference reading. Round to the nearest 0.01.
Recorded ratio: 0.95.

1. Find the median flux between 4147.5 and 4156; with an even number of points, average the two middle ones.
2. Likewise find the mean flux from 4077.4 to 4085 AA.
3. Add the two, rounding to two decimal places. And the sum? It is 3.13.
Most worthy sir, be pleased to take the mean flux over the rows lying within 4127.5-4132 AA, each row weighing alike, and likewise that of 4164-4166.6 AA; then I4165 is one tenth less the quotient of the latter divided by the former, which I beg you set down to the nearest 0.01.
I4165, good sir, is -0.92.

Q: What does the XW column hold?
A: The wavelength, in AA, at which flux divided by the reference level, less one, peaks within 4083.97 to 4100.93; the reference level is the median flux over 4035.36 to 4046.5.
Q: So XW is 4089.14 AA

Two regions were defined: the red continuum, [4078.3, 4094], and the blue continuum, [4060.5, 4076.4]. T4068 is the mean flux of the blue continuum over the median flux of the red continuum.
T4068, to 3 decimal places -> 0.974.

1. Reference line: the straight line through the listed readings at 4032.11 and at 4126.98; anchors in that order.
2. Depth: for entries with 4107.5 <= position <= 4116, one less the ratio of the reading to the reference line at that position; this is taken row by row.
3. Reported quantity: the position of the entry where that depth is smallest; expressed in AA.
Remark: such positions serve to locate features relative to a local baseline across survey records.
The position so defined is 4115.59 AA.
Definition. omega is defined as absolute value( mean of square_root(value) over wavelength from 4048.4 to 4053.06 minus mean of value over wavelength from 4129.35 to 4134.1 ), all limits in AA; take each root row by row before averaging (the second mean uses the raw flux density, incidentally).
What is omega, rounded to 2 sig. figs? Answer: 0.28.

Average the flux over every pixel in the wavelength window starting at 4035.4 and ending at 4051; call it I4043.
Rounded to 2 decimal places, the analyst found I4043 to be 1.62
